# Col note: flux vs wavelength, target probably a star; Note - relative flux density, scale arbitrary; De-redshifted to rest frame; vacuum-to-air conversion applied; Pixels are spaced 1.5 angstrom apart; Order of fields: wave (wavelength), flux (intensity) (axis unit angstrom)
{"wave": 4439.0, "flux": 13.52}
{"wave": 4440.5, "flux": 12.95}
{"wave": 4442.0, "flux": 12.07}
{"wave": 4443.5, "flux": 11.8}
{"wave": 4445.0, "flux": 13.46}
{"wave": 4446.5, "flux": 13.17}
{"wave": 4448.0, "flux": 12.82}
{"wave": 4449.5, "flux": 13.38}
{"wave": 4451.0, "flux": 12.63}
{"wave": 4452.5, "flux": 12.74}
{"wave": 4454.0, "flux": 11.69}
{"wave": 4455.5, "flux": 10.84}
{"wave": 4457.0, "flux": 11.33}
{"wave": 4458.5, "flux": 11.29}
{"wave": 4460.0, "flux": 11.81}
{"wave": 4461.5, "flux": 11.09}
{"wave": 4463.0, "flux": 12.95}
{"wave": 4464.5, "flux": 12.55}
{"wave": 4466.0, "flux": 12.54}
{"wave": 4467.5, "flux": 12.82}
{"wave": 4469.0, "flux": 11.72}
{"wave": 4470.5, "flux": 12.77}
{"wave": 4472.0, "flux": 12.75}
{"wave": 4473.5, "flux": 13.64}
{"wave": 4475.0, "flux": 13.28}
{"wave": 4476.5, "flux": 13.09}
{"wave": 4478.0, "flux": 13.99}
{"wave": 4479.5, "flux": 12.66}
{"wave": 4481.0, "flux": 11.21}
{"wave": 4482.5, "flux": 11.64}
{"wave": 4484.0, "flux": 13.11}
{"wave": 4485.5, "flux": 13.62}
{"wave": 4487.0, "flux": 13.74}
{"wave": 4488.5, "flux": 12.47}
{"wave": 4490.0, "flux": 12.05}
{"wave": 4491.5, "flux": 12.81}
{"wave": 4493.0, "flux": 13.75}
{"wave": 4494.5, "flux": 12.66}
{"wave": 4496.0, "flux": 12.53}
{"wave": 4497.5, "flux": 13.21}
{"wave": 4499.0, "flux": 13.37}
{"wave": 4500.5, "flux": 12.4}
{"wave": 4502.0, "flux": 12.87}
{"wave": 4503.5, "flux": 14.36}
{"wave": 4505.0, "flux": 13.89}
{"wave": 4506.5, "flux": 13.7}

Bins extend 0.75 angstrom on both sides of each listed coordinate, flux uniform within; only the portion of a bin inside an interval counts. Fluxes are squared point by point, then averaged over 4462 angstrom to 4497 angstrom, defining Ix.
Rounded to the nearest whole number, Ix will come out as 164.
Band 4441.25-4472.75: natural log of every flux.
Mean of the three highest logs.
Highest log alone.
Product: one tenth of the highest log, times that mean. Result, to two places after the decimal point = 0.67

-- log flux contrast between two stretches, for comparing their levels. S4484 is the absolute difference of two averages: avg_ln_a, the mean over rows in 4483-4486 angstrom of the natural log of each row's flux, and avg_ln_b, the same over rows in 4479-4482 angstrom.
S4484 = 0.11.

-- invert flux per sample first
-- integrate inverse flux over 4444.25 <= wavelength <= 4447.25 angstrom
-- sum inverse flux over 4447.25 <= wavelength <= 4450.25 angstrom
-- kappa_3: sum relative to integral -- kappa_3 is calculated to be 0.68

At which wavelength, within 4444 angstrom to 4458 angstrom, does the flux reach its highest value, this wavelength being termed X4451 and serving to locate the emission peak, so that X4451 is 4445.0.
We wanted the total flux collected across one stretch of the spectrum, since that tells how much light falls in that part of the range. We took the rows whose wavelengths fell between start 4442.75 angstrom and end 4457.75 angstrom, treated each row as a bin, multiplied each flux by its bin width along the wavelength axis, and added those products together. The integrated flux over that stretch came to 186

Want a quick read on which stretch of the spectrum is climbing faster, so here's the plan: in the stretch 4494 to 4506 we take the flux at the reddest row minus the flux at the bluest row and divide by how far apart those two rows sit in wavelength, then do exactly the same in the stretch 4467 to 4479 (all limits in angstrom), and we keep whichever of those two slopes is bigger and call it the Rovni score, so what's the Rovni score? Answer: 0.117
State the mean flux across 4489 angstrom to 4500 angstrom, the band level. 12.9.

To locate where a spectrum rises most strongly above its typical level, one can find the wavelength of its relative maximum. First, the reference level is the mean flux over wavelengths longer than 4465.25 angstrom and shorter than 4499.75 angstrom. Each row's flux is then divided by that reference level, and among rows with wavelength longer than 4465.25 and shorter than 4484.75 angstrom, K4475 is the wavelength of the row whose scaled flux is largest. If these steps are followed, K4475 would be 4478.0 angstrom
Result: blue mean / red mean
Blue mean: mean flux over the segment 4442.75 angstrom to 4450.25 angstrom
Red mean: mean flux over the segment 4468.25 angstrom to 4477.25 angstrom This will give 1.00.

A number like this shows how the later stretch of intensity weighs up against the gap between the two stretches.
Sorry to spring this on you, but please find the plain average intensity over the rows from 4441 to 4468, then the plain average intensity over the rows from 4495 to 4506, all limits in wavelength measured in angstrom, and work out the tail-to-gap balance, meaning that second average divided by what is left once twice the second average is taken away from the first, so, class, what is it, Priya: -0.933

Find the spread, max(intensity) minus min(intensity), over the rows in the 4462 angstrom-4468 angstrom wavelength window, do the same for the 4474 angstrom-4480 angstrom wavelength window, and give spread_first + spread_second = 1.7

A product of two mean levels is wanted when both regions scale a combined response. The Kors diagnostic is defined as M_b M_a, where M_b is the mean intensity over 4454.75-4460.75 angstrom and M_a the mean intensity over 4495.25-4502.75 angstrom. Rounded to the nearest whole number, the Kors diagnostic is 146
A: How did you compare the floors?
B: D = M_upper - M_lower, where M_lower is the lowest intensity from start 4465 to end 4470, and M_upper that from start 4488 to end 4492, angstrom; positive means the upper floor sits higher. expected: 0.3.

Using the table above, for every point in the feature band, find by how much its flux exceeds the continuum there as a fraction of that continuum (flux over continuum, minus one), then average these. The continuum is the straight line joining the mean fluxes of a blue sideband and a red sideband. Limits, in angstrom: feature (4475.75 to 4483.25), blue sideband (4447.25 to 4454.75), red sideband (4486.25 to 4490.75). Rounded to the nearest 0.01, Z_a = -0.02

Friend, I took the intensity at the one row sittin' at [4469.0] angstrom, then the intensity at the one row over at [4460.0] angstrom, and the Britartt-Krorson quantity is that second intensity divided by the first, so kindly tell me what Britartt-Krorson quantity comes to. 1.01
